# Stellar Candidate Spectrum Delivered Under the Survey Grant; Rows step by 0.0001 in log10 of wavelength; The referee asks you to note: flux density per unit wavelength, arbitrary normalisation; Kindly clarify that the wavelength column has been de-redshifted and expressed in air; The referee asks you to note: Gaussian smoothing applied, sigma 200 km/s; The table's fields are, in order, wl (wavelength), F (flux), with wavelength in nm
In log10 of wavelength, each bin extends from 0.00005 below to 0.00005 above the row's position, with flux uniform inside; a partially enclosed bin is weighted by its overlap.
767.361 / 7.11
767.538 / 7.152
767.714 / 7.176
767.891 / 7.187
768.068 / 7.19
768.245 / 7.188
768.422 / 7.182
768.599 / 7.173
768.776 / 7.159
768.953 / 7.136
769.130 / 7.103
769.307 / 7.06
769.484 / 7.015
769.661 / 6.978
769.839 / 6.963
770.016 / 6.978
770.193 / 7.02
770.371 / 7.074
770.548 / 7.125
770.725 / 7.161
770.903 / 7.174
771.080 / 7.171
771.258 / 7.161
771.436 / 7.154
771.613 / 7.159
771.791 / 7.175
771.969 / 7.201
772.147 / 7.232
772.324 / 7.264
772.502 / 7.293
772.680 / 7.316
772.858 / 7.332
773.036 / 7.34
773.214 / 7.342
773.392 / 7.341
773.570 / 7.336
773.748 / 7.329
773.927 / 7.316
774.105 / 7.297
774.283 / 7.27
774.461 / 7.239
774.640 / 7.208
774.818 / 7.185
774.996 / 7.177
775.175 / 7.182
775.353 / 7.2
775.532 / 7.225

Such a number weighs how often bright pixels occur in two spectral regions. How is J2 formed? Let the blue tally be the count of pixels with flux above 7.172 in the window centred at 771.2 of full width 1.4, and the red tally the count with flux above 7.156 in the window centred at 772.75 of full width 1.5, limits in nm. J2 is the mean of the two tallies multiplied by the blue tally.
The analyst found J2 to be 10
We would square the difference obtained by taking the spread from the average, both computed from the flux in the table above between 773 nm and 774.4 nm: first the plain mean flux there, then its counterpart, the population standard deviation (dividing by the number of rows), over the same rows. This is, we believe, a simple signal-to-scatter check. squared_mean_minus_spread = 53.2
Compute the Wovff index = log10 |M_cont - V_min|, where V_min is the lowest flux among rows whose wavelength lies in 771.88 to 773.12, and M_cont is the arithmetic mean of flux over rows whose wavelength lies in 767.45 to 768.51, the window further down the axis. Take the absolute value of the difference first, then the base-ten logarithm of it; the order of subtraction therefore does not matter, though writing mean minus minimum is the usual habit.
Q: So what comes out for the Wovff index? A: -1.7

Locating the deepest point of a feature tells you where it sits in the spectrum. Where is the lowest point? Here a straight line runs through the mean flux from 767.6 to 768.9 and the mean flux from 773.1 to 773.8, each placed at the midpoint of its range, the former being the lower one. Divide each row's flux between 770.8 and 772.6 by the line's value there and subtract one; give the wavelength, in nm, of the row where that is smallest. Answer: 771.613 nm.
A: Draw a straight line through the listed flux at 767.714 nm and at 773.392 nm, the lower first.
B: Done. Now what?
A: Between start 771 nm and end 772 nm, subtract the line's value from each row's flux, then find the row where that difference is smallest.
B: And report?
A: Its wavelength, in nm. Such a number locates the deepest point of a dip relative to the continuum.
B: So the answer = 771.613 nm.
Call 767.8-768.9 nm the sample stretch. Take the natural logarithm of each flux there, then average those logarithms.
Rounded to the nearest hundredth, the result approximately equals 1.97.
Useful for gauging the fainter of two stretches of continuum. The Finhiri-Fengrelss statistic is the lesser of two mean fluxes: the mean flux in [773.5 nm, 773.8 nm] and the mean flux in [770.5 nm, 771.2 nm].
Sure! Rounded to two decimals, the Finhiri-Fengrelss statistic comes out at 7.16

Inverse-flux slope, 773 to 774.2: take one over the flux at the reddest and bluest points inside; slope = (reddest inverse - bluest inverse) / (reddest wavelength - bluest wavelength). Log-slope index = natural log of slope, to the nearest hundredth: -7.19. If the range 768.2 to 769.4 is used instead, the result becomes -6.04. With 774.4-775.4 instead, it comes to -7.08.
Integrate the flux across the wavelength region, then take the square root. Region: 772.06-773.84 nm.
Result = 3.61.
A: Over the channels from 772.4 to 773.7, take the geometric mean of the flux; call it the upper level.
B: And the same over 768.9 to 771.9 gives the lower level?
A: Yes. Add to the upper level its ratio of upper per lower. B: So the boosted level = 8.36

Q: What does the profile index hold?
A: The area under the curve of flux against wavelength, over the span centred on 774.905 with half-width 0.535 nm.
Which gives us 7.71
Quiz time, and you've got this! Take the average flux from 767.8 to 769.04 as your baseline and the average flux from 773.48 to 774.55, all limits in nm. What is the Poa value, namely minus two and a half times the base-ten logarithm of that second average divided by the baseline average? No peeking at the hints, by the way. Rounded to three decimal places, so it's -0.019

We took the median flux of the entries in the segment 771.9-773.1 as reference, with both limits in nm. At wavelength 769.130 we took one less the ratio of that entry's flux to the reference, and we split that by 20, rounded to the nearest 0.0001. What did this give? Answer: 0.0013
